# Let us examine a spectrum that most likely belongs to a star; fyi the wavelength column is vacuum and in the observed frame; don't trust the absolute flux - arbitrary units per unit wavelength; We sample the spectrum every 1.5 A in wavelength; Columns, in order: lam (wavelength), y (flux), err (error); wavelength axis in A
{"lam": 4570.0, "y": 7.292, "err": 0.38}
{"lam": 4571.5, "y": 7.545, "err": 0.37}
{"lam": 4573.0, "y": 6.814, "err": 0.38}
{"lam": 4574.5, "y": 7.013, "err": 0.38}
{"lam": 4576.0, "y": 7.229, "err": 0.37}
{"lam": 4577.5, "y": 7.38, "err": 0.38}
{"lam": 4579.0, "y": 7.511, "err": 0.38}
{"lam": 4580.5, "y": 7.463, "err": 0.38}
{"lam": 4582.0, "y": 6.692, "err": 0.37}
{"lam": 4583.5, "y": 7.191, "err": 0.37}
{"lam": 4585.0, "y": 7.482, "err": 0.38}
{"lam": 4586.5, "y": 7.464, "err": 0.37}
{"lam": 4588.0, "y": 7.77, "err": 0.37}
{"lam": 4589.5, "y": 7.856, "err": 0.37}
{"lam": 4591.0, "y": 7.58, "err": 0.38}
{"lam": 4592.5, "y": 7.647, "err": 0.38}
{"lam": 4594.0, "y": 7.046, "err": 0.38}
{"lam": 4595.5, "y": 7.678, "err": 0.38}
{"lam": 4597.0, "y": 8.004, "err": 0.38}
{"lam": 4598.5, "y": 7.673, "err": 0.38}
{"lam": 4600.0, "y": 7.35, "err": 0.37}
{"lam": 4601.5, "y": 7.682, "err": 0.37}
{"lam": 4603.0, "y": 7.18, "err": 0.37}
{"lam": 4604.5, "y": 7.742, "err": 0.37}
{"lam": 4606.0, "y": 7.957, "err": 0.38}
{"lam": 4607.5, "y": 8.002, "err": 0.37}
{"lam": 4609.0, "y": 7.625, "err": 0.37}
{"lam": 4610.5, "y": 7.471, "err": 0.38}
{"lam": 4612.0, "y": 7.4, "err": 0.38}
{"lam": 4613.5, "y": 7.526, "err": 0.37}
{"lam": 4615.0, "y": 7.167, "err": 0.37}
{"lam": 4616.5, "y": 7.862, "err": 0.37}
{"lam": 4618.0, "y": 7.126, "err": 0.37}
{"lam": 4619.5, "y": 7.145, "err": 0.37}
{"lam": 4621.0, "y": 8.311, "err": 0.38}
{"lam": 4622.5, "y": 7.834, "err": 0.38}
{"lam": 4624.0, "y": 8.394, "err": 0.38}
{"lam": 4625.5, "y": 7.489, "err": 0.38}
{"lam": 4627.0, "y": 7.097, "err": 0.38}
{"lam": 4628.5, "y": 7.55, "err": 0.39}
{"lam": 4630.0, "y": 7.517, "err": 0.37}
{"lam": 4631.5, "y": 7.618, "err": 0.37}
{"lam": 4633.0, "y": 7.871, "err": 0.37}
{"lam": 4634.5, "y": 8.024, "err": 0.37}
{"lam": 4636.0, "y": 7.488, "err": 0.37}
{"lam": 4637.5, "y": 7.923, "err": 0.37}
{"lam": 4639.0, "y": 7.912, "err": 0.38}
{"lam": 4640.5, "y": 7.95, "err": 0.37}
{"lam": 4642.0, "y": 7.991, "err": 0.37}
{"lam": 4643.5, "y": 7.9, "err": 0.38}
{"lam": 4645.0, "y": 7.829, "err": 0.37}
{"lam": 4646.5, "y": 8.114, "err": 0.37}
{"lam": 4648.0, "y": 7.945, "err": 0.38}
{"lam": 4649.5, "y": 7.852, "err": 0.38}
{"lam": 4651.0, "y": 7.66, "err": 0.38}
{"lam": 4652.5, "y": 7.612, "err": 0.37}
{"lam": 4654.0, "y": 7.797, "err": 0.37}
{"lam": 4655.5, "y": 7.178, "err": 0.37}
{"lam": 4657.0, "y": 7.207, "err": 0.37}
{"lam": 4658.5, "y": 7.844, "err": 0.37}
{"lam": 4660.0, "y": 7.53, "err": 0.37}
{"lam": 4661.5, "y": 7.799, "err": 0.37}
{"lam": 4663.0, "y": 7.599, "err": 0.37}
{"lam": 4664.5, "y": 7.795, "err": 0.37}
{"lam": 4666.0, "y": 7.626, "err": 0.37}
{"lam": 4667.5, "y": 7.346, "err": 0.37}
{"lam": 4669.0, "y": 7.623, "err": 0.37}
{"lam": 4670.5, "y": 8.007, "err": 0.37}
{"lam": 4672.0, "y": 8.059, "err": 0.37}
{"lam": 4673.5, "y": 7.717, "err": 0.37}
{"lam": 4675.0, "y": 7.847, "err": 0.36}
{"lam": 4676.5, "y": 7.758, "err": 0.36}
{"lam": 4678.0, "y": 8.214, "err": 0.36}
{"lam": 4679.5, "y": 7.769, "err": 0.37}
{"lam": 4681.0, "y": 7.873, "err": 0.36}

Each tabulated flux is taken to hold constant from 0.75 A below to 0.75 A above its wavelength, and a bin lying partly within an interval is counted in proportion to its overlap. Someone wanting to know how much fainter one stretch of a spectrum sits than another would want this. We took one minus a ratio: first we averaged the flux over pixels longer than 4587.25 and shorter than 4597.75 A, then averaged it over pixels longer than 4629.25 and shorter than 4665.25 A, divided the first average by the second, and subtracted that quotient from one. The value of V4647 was 0.012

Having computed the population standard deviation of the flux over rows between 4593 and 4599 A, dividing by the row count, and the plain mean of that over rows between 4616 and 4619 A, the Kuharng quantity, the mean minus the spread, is 7.1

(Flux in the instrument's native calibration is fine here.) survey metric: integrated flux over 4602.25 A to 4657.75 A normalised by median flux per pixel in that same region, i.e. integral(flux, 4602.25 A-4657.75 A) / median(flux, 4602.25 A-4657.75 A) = 55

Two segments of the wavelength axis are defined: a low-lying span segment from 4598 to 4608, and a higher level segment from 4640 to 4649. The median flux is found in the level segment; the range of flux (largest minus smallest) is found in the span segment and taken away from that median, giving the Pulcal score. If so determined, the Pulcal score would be 7.13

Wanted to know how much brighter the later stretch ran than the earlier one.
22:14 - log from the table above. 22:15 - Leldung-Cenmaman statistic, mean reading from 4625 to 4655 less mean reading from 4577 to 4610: 0.21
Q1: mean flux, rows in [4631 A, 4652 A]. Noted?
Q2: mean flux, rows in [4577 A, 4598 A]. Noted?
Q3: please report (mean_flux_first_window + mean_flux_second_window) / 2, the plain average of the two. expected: 7.67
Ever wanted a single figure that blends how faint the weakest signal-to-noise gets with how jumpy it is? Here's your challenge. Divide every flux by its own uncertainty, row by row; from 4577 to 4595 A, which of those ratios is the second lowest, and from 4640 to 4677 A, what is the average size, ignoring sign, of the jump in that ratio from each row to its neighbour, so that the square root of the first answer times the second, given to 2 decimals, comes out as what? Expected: 3.53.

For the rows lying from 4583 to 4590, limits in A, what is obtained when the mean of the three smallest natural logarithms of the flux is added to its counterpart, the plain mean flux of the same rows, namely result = 9.6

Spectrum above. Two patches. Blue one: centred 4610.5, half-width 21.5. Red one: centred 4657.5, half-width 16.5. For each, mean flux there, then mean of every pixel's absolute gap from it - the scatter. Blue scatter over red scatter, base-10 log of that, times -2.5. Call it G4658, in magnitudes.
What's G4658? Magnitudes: -0.3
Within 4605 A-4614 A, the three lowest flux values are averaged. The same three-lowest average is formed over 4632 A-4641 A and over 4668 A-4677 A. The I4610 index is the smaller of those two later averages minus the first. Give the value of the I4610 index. 0.23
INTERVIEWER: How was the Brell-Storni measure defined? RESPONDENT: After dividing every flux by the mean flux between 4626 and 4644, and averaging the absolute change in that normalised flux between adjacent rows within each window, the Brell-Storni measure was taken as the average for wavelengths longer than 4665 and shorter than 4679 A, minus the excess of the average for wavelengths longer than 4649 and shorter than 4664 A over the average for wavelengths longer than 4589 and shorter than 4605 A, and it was 0.048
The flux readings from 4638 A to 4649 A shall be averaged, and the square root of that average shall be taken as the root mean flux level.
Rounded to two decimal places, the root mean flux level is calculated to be 2.82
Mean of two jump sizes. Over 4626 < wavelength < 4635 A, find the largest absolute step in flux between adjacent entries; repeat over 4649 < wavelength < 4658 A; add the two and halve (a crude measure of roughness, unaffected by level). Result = 0.54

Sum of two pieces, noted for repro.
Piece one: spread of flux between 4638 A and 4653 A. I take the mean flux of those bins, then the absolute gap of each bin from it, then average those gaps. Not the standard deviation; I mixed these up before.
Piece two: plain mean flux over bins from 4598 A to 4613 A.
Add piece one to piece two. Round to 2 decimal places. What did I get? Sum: 7.72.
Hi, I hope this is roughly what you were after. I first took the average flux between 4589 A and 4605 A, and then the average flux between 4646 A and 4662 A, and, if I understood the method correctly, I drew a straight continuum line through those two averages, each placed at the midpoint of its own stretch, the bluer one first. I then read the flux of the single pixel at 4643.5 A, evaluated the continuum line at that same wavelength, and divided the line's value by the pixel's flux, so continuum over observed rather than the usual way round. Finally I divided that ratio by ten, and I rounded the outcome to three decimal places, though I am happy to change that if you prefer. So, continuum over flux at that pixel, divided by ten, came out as 0.097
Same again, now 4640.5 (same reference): 0.096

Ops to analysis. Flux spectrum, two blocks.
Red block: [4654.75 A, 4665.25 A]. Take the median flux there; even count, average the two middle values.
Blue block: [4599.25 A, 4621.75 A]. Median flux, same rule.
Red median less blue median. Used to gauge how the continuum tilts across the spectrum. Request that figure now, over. 0.1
